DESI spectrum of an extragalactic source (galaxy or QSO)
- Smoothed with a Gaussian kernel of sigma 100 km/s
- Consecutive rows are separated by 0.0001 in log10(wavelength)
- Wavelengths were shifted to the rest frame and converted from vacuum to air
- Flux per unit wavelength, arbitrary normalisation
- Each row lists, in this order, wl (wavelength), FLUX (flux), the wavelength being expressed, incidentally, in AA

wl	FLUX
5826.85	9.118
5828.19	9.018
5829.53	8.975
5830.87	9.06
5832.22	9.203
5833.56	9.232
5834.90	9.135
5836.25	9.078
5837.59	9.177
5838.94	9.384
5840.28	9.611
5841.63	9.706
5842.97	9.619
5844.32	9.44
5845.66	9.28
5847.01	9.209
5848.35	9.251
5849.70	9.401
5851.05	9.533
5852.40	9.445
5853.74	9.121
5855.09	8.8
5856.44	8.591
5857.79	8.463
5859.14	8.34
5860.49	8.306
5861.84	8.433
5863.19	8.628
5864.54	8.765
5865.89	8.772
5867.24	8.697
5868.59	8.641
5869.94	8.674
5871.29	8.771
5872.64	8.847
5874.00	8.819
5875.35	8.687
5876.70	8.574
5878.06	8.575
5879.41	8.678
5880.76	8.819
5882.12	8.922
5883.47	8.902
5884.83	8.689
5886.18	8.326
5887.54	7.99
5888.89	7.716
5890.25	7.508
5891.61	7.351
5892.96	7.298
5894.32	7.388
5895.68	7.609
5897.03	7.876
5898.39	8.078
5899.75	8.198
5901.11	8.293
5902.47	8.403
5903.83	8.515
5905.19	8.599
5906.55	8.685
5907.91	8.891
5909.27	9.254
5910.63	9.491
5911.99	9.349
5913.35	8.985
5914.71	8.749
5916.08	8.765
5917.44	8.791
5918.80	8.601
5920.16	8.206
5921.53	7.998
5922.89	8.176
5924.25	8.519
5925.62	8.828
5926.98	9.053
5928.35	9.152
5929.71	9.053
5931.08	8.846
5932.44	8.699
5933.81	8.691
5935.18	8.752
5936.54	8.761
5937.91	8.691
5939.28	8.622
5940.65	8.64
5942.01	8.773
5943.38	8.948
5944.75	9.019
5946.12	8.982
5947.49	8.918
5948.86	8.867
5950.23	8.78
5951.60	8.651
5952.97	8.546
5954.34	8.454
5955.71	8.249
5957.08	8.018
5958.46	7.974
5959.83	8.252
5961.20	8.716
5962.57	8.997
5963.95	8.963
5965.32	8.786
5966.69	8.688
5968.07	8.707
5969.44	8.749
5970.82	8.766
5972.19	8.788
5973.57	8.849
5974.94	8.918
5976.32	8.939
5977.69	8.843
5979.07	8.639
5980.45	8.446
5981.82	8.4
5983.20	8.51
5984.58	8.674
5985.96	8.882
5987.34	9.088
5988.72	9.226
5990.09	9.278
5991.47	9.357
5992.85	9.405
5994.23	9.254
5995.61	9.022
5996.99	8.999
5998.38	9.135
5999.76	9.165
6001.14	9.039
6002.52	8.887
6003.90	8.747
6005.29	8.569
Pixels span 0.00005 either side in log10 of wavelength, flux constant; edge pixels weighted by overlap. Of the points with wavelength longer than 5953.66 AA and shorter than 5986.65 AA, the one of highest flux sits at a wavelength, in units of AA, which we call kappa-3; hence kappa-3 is 5962.57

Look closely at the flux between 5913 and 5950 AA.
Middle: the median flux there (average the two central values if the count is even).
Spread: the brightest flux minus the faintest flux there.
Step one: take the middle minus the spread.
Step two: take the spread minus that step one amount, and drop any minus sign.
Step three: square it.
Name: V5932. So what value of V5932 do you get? 42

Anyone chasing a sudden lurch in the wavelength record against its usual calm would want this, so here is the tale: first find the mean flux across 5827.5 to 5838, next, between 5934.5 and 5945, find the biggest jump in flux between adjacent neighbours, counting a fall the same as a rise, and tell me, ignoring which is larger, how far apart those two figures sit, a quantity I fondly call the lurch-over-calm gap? 8.9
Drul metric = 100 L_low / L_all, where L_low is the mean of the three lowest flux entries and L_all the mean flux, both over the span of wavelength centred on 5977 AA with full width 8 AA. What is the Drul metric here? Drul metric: 98.5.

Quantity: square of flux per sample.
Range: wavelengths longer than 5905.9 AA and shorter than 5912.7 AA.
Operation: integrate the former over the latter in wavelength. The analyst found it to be 568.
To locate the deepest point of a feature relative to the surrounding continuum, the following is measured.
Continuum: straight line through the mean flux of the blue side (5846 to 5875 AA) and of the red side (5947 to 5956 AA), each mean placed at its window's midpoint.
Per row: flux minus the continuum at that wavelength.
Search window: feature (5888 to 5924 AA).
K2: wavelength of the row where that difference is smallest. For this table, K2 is 5892.96 AA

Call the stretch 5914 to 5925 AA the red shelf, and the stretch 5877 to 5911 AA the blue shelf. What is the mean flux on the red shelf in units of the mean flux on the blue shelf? 1.02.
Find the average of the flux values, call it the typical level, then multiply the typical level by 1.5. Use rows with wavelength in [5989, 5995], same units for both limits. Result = 14.0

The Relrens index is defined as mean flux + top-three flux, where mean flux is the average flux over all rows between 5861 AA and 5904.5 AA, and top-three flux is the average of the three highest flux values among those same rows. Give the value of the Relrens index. 17.2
